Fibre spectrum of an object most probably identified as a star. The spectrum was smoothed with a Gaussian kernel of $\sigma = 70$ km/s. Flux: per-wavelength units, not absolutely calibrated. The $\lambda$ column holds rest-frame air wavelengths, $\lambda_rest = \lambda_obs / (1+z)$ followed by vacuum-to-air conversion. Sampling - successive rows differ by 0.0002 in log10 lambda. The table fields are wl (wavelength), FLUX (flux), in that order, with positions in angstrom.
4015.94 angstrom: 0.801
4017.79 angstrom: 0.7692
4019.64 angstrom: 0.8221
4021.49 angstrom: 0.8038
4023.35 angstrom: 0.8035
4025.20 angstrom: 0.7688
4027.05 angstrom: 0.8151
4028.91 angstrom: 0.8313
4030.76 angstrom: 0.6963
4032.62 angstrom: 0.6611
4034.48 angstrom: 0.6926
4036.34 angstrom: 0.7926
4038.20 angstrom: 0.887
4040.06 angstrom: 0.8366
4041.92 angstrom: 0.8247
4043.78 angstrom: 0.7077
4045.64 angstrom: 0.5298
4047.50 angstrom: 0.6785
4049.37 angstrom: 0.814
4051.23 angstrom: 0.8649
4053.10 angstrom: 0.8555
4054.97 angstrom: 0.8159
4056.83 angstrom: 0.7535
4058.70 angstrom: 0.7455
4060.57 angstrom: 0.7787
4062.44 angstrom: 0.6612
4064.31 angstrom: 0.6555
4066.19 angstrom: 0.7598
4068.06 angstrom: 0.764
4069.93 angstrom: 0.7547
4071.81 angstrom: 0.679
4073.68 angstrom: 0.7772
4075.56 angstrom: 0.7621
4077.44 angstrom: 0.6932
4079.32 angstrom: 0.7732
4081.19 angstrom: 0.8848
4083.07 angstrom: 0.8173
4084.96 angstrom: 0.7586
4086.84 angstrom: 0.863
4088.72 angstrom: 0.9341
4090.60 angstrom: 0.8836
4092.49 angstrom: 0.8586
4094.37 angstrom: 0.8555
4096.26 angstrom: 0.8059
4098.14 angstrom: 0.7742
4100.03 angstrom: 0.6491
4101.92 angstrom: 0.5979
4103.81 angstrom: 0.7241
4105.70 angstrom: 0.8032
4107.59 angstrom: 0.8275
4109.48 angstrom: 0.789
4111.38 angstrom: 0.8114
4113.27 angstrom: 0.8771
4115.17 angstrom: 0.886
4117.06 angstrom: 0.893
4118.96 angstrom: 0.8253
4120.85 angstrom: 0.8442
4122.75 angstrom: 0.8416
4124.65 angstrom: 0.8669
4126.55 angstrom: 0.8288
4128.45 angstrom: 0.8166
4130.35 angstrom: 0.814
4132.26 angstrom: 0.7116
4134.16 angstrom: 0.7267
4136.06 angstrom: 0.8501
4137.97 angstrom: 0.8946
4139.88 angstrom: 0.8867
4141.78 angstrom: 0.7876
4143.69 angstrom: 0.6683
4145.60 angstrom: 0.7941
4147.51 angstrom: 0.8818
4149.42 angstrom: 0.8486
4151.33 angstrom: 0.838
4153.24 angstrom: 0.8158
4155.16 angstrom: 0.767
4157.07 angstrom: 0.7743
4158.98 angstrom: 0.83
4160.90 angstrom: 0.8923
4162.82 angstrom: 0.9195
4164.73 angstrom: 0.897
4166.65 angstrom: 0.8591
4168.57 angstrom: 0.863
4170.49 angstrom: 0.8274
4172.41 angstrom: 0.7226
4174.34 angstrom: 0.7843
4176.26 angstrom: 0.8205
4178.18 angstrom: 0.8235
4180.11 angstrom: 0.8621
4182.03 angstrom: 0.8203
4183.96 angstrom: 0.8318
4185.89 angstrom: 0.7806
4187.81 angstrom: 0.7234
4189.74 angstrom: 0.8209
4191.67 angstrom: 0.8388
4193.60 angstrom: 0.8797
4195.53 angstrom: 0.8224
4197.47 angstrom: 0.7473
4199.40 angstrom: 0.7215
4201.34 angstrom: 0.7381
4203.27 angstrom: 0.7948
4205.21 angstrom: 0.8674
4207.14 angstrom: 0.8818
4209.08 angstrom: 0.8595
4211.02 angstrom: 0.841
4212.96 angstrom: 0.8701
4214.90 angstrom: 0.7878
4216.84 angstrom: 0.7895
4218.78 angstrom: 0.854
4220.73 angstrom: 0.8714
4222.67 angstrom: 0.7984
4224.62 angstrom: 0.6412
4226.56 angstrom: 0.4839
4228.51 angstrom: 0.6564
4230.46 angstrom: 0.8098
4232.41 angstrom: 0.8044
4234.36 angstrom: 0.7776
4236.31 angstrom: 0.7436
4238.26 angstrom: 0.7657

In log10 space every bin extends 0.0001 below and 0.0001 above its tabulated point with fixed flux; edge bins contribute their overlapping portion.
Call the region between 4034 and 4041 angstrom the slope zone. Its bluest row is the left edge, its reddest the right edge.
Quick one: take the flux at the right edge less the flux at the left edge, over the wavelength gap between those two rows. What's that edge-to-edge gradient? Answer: 0.026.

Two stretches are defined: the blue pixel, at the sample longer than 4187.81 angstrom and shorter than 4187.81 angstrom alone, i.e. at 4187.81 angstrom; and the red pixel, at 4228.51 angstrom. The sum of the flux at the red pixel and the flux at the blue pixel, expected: 1.38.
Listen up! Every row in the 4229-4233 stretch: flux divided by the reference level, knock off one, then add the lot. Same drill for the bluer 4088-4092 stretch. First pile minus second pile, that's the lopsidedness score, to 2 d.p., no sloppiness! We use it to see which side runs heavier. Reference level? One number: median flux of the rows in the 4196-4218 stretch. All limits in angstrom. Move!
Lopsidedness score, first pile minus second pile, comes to -0.26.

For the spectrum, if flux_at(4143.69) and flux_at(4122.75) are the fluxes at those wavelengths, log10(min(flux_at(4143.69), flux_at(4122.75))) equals -0.18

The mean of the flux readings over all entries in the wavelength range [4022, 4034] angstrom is 0.76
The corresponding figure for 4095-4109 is 0.74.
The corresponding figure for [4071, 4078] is 0.73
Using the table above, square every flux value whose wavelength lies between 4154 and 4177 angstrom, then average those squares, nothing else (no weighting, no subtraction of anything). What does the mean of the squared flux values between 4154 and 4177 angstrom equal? 0.692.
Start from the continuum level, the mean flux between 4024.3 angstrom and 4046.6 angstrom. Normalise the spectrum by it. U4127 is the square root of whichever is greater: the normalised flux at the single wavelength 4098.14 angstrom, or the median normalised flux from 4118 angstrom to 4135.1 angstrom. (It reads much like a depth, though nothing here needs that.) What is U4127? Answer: 1.046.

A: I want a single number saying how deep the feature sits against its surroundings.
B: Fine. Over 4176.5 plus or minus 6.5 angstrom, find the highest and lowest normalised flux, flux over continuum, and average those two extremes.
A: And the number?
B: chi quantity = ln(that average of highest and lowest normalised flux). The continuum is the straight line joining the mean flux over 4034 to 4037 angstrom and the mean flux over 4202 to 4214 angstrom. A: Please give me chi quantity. -0.05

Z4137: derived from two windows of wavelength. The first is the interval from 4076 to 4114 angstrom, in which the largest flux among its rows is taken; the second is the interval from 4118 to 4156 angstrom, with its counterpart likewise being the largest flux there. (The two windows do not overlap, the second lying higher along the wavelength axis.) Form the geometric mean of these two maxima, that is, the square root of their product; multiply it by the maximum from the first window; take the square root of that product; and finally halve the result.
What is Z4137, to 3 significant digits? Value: 0.462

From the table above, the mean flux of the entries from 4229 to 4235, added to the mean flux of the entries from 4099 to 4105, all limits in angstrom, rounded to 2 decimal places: 1.45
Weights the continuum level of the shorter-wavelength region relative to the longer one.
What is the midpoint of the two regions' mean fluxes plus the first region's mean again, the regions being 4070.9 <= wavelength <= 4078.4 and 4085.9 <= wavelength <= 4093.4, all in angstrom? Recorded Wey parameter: 1.53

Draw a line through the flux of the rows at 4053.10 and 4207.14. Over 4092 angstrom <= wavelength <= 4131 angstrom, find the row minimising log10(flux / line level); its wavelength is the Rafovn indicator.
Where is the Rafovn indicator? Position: 4101.92 angstrom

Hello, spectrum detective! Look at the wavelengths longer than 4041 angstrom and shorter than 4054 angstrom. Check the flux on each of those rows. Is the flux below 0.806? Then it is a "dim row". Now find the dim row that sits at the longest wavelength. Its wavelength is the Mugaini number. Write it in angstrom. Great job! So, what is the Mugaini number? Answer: 4047.50 angstrom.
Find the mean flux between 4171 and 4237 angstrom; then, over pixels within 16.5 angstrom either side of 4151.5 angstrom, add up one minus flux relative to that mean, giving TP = -1.0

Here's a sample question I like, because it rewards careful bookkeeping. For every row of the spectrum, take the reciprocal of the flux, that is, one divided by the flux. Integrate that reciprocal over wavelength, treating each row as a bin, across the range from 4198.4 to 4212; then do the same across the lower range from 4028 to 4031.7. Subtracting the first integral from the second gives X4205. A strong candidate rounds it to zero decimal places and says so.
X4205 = -12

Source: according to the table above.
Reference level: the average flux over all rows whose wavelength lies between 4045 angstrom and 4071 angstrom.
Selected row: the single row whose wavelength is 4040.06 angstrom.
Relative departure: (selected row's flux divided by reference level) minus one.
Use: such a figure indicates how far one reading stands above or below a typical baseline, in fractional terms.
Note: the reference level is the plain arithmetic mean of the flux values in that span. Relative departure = 0.12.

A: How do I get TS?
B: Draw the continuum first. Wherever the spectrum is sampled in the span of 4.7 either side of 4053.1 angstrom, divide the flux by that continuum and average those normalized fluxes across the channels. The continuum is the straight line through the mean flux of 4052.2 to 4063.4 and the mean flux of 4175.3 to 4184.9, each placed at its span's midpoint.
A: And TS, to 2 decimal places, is 1.07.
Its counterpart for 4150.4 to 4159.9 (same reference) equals 0.98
